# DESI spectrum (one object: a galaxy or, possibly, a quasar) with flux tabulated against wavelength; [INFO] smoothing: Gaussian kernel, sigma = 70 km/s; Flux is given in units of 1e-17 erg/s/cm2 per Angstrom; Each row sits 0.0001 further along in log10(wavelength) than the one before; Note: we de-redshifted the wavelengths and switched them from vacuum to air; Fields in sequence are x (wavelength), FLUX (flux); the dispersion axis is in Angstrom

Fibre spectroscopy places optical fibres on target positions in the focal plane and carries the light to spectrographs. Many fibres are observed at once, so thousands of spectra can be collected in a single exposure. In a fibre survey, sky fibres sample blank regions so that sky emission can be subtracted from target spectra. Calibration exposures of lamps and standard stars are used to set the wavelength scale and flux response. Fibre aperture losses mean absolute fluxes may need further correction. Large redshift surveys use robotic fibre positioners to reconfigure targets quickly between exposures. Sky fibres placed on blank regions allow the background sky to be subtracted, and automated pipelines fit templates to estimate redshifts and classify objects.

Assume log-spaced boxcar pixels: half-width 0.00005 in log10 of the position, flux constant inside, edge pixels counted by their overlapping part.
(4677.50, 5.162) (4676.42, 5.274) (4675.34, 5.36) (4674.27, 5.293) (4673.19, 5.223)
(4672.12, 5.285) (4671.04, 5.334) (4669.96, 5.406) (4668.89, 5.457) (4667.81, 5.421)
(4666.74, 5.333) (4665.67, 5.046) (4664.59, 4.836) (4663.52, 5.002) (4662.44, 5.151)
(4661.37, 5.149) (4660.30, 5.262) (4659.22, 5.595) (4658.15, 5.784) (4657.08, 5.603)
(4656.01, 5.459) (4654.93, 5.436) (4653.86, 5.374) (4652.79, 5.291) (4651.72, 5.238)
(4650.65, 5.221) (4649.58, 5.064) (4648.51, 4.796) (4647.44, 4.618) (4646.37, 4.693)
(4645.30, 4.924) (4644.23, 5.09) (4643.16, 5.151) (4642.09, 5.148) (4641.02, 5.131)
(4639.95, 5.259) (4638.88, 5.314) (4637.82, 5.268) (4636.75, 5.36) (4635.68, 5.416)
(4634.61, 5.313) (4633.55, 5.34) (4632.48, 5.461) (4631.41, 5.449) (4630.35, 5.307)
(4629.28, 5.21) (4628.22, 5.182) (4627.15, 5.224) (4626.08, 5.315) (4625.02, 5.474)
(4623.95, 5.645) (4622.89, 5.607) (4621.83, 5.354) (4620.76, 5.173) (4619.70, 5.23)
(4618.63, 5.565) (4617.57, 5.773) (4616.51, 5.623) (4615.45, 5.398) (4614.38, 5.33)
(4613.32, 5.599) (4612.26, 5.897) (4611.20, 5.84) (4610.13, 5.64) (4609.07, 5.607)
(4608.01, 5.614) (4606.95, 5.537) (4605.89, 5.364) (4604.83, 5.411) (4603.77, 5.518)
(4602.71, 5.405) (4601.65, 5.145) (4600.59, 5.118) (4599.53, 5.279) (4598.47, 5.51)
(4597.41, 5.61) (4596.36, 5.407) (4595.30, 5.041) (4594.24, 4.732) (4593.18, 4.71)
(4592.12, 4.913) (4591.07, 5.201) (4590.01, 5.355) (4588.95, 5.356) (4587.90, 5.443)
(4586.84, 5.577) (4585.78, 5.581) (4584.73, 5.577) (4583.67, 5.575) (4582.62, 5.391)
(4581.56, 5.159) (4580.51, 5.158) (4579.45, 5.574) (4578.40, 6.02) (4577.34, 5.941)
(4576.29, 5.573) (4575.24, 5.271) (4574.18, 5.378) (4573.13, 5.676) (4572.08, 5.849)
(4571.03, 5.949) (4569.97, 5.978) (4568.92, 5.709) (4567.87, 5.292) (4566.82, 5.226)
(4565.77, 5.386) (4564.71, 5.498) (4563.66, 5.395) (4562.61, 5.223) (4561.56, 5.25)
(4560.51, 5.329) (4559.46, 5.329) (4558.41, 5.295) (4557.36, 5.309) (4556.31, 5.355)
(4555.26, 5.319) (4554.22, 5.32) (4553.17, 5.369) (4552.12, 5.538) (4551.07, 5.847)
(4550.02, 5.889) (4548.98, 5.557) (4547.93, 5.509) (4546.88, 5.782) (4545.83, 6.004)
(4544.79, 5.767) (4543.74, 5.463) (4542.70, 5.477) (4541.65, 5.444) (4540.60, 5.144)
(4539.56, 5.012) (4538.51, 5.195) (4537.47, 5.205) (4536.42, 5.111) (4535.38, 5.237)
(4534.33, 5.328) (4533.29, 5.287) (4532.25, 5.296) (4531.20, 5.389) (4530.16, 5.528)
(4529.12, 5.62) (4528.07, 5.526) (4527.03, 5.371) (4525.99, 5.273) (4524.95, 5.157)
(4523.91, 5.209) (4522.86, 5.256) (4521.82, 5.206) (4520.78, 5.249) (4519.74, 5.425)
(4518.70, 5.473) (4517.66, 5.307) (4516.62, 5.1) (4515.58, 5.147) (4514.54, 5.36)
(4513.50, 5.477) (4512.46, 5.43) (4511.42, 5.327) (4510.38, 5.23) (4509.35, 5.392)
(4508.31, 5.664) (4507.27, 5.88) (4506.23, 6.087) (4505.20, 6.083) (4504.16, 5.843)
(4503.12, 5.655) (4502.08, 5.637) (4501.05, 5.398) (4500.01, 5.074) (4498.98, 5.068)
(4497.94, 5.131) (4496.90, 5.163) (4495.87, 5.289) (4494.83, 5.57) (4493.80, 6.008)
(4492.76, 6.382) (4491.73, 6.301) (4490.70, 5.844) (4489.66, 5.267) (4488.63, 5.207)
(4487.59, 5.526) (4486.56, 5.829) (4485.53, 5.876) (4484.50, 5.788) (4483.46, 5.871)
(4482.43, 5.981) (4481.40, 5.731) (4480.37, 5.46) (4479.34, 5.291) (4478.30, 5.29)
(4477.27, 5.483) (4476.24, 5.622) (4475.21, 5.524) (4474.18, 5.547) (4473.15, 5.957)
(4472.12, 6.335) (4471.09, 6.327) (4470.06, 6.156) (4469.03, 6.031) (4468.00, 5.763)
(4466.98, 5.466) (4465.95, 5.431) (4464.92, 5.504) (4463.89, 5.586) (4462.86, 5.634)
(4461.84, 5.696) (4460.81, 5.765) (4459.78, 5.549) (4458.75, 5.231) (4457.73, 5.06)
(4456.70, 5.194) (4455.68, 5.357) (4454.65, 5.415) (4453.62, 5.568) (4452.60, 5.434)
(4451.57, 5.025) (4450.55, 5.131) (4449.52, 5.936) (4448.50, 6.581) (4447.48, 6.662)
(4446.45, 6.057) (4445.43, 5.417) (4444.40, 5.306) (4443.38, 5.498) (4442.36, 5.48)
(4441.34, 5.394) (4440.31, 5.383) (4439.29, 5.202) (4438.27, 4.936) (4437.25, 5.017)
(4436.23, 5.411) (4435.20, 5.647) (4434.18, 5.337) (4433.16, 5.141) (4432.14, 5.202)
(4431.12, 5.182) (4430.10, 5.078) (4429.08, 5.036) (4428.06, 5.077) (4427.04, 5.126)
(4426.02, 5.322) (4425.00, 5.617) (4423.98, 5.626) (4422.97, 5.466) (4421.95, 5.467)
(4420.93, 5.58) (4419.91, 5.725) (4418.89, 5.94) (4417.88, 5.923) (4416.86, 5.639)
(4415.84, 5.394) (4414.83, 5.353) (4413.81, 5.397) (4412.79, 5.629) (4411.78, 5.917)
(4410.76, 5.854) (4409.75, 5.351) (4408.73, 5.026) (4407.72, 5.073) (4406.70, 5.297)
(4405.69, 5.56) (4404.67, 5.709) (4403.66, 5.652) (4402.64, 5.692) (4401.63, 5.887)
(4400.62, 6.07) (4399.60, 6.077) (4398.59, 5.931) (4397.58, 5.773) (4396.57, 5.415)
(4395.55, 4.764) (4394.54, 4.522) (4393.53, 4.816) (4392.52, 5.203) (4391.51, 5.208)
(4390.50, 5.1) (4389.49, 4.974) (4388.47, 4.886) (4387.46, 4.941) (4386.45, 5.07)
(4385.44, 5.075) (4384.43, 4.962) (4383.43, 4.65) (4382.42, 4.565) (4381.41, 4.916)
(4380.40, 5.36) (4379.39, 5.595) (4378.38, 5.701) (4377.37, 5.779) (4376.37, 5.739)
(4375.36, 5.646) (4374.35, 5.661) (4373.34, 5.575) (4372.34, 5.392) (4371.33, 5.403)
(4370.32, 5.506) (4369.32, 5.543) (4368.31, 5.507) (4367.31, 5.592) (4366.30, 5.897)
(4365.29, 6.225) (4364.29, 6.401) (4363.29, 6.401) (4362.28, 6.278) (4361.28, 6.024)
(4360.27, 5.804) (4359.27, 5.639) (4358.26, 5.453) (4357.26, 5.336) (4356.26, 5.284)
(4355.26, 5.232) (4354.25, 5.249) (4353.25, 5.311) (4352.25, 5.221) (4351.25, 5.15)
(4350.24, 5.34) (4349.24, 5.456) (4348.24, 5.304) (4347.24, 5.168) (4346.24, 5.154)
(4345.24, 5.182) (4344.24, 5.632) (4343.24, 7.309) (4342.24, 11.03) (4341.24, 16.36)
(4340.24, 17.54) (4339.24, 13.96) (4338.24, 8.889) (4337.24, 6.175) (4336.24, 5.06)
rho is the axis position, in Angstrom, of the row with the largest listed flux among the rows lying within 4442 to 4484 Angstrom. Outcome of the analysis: 4447.48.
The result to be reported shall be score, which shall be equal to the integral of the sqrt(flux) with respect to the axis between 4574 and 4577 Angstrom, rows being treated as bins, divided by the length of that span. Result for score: 2.33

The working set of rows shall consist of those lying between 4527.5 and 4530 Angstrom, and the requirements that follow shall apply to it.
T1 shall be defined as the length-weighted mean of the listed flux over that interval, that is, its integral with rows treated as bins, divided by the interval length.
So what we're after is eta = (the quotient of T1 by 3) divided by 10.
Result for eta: 0.1853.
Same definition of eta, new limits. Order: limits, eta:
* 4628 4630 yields 0.1738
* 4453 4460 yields 0.1778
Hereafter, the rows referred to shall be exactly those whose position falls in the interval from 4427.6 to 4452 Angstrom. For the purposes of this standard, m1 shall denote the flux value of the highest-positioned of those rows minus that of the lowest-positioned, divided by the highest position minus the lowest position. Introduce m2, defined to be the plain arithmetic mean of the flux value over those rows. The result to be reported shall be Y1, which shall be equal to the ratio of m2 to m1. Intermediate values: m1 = -0.002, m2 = 5.42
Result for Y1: -2452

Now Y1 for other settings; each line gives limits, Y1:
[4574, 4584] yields 265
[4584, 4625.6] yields -2118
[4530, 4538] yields -120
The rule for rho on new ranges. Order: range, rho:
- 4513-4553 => 4545.83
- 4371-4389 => 4377.37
